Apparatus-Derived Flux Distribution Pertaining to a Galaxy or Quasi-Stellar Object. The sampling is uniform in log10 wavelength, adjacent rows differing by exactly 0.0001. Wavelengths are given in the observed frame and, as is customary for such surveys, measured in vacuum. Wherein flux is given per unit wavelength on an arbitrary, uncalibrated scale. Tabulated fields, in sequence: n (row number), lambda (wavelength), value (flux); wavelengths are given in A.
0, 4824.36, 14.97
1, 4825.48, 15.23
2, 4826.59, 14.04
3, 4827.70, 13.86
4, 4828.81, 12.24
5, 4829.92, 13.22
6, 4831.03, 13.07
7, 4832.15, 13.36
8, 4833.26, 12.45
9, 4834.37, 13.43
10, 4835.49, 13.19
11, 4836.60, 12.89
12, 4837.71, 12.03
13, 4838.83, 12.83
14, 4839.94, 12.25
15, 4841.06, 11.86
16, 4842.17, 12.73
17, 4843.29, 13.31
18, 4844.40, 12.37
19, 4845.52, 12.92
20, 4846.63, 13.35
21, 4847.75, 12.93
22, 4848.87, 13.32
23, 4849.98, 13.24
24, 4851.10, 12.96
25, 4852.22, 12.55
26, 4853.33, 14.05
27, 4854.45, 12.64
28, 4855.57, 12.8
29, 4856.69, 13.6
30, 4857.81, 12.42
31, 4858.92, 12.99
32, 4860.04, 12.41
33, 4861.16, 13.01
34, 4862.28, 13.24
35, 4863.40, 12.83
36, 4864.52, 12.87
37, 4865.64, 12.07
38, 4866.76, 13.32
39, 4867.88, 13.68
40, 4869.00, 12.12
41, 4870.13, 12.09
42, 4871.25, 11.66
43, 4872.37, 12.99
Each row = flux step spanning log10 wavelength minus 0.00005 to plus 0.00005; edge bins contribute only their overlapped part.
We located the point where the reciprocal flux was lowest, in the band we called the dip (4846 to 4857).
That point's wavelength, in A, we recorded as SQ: 4853.33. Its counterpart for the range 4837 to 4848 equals 4846.63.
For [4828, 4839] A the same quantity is 4834.37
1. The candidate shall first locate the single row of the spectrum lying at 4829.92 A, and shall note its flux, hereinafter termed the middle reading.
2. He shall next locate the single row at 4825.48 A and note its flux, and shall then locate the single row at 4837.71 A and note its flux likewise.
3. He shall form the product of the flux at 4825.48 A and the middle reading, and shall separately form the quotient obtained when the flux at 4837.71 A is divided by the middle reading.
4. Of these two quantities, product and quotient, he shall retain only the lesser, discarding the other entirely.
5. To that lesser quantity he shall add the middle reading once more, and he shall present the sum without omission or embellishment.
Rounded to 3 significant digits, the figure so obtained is 14.1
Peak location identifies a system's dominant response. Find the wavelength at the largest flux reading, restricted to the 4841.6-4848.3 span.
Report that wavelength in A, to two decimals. 4846.63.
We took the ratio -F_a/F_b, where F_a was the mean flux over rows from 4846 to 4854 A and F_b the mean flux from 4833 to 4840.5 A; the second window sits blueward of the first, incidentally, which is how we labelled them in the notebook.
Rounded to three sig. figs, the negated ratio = -1.04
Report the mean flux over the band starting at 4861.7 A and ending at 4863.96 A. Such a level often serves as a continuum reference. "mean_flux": 13.0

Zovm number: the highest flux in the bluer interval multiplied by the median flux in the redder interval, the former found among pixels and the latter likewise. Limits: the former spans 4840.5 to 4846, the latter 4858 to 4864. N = 173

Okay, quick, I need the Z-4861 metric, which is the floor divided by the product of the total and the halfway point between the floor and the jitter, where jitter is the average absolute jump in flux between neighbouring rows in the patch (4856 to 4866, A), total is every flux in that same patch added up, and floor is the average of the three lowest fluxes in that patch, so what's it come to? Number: 0.0166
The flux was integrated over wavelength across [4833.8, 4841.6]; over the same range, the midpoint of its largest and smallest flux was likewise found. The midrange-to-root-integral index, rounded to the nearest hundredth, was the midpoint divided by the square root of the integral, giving 1.27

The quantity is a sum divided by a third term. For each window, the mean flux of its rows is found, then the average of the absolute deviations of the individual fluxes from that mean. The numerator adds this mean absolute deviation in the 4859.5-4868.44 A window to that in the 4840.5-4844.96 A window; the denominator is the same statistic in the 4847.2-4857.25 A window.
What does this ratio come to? 2.2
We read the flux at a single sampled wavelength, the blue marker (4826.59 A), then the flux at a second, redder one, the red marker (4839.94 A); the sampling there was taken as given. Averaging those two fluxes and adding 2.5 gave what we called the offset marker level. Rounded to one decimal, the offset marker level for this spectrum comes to 15.6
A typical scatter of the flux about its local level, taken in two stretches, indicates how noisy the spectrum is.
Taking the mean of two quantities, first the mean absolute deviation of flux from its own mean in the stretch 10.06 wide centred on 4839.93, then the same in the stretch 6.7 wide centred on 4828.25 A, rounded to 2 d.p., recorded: 0.60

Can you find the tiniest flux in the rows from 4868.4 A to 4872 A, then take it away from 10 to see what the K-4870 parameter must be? -1.7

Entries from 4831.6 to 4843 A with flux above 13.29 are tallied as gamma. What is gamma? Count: 2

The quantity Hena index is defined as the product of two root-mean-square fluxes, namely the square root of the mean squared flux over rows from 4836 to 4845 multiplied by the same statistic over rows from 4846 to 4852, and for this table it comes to 165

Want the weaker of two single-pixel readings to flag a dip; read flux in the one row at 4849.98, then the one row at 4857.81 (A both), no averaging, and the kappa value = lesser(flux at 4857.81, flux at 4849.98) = 12.4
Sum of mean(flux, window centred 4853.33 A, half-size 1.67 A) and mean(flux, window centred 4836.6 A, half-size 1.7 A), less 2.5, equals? 23.3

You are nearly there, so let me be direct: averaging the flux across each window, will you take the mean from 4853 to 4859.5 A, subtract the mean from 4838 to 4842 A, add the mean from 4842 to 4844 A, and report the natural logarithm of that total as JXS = 2.62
